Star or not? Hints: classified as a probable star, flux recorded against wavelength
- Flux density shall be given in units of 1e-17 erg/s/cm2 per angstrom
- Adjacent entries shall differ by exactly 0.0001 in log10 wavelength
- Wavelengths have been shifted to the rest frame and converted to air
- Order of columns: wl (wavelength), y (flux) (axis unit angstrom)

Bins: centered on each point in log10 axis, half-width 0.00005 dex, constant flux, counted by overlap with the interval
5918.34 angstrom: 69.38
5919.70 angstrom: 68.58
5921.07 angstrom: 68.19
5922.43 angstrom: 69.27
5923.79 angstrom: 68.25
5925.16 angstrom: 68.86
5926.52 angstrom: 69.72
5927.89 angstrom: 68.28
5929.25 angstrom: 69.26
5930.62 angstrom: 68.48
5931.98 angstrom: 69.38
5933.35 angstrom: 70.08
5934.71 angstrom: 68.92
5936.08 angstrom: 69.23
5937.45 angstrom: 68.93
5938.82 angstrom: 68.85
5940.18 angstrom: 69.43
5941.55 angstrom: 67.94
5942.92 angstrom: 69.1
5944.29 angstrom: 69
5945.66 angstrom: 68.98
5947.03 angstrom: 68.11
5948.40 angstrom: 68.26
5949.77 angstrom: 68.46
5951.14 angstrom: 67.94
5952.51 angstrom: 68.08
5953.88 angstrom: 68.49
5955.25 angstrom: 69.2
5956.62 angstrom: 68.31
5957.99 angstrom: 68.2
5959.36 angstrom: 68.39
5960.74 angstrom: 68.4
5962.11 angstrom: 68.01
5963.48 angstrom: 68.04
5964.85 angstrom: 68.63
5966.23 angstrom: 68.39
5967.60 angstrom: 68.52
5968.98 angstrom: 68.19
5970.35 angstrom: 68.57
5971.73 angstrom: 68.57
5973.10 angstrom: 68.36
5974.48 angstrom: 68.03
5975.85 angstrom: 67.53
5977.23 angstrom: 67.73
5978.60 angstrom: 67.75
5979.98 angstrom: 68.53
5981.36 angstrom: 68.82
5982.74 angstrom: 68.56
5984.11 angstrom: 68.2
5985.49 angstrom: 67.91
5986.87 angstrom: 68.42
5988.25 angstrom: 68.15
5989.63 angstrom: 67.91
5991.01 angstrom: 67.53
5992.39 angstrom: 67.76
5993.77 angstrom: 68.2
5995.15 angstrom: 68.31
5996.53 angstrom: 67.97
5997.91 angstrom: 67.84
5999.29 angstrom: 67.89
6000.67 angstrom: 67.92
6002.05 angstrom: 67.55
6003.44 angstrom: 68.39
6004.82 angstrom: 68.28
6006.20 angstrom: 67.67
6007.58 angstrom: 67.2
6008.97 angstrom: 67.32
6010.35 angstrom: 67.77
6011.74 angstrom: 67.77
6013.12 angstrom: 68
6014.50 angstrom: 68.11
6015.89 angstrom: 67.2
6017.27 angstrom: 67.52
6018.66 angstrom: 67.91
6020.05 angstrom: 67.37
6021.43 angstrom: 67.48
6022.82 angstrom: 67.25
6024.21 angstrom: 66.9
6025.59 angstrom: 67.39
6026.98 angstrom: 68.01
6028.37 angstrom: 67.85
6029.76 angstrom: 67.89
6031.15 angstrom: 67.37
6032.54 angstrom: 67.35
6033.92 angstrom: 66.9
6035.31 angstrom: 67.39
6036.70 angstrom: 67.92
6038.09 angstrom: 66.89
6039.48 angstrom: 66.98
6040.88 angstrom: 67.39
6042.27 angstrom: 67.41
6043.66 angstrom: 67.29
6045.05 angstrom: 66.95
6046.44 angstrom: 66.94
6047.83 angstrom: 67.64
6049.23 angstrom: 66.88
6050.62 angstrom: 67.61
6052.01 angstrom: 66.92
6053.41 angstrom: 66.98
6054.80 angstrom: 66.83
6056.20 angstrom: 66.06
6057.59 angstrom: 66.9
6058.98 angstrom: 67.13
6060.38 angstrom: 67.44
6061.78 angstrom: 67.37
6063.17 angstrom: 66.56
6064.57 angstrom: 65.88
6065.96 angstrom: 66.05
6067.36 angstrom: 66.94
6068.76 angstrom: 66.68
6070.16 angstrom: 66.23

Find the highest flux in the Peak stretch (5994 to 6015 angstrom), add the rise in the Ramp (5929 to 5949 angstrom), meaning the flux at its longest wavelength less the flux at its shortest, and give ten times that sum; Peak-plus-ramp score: 674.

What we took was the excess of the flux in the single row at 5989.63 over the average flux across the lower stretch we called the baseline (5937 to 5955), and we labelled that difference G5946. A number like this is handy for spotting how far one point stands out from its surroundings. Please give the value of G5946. -0.7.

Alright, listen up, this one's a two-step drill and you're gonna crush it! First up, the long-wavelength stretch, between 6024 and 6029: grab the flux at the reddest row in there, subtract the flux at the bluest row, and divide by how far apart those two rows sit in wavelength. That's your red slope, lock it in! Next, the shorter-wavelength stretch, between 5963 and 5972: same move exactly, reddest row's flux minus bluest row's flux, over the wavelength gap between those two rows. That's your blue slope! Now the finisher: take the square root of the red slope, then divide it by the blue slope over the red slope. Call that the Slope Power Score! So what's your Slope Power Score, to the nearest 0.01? 1.70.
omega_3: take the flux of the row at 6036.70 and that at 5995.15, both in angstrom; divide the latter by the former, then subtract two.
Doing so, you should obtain -0.9943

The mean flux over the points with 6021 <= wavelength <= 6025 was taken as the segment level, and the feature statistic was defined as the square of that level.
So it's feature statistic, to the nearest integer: 4517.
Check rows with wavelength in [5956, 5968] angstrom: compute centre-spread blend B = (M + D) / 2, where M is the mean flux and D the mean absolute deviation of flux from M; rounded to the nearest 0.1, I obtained 34.2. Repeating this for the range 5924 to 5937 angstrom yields 34.8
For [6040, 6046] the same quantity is 33.7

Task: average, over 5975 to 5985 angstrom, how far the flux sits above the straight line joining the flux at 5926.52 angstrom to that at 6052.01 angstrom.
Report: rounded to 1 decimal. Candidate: -0.4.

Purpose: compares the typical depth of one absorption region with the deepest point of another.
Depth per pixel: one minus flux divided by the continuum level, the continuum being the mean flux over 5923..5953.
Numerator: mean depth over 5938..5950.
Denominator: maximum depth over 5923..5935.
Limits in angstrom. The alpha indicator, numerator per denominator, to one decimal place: 0.2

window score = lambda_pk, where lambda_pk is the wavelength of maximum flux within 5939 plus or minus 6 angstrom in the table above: 5933.35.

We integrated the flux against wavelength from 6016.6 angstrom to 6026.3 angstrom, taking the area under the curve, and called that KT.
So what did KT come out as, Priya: 654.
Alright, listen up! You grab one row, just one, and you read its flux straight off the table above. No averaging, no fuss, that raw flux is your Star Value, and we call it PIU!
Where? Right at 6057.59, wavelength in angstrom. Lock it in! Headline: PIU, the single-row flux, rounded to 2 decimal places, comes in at 66.90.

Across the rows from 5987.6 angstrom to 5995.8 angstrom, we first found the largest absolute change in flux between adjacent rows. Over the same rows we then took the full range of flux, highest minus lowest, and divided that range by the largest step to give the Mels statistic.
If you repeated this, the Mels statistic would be 1.8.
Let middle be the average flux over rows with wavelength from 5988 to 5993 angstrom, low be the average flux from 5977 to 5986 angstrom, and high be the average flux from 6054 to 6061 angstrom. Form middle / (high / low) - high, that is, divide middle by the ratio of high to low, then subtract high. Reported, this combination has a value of 2.3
